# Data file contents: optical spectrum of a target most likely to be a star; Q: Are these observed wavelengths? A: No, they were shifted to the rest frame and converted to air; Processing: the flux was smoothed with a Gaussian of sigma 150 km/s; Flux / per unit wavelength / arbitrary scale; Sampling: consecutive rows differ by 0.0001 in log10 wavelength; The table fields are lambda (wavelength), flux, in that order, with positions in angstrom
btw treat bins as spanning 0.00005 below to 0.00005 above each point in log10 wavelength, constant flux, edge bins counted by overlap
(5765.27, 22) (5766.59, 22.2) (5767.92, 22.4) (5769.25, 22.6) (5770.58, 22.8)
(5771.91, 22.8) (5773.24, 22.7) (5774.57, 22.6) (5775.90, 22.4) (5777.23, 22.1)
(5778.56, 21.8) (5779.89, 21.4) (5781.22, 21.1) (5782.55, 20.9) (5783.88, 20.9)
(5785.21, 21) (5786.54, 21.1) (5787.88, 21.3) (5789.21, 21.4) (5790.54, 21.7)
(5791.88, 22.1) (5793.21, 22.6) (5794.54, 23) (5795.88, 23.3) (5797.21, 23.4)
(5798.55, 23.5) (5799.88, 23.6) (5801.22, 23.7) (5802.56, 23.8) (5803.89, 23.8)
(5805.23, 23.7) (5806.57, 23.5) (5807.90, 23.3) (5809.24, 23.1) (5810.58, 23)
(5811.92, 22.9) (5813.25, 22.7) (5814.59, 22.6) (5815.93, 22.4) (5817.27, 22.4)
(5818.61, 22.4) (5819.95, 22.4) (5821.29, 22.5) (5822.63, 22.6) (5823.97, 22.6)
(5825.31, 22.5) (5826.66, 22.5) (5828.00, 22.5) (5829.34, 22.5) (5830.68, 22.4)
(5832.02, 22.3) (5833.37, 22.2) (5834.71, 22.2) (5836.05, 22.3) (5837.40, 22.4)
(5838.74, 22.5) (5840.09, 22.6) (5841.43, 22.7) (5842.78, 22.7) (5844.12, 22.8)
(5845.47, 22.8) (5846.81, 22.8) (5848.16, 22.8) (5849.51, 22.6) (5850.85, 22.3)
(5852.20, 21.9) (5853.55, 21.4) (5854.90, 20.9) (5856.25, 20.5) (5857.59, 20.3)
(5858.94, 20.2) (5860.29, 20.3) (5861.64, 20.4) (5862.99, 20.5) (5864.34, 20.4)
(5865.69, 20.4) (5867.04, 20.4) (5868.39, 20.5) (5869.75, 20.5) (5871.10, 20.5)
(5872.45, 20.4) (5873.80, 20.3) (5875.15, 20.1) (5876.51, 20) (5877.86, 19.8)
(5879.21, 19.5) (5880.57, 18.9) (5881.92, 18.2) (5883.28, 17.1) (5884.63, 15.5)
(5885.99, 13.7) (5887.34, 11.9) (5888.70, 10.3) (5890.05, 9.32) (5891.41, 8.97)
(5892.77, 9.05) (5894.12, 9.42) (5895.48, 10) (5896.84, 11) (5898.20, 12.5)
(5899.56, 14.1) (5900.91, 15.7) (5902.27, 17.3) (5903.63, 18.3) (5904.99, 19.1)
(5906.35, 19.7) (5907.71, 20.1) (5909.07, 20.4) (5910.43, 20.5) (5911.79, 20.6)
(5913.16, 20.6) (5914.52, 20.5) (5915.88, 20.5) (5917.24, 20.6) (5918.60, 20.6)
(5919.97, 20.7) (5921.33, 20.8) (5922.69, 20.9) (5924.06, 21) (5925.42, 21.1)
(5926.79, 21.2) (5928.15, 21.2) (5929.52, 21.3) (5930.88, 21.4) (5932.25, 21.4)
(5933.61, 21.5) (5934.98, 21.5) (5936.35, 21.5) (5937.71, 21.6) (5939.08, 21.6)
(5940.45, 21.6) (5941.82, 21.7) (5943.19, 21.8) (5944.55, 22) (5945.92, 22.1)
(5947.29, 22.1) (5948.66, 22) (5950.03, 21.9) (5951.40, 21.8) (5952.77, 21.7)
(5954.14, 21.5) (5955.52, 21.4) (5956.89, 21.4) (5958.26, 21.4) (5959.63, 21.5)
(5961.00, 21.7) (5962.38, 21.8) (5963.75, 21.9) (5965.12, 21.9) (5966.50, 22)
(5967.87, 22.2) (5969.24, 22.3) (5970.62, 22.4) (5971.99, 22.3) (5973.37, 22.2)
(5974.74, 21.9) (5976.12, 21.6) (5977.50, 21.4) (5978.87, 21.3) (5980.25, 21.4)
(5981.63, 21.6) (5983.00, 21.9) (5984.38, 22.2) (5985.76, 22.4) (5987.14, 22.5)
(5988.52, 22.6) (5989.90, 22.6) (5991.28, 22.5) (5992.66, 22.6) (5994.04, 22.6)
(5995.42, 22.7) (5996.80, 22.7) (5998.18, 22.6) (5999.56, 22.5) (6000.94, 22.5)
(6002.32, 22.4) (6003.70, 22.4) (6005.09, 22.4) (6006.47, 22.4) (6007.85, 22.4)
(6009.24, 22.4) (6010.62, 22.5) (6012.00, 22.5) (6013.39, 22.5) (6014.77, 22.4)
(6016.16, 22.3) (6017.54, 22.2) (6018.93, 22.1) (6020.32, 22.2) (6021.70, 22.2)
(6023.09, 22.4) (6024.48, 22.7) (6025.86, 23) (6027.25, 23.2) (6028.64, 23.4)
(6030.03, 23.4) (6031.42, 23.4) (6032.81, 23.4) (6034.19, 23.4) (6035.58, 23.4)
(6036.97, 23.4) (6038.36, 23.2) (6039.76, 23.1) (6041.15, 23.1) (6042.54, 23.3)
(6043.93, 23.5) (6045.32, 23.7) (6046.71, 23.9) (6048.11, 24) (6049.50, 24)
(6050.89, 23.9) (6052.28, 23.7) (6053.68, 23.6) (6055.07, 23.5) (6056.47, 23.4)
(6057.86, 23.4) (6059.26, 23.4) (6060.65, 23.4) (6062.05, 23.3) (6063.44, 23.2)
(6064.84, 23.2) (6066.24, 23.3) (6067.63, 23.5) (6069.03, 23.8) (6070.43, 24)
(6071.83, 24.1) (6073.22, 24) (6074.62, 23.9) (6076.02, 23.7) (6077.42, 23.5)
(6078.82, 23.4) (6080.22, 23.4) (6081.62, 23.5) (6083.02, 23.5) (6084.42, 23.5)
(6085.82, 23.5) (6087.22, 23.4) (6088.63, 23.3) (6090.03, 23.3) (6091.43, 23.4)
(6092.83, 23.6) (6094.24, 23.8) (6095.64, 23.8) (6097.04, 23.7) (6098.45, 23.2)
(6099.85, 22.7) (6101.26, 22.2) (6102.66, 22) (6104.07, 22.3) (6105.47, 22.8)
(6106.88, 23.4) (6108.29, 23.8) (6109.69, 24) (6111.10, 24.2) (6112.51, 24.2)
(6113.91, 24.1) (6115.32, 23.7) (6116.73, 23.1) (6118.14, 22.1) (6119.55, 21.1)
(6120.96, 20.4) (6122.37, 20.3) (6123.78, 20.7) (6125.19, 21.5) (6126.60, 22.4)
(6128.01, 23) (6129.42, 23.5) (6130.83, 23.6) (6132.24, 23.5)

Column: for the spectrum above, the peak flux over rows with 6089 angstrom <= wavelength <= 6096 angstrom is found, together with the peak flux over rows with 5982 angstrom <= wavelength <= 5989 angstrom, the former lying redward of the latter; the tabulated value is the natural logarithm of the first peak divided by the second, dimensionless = 0.052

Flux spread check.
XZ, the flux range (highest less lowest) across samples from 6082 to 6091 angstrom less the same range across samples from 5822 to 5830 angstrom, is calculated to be 0.1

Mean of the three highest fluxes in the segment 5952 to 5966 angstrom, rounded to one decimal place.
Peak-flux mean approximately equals 21.9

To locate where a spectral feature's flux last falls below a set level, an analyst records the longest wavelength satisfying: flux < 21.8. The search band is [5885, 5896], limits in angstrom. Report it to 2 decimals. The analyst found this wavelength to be 5895.48 angstrom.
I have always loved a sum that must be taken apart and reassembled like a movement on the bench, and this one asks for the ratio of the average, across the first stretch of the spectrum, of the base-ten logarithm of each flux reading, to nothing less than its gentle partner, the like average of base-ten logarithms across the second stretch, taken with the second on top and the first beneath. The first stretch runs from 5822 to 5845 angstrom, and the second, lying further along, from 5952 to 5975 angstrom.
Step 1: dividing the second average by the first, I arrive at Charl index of 0.99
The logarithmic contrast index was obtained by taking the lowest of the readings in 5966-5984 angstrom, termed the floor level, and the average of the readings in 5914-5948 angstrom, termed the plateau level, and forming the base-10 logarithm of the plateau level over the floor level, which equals 0.000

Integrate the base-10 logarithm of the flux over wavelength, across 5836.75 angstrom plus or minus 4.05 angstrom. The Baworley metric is 10.9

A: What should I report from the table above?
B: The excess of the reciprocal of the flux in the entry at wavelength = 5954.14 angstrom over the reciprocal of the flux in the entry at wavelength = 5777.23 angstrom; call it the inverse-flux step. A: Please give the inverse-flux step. 0.0013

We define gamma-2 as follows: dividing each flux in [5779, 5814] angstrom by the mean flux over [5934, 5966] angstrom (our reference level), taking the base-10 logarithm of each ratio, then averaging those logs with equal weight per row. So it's 0.016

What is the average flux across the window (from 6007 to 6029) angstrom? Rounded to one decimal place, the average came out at 22.5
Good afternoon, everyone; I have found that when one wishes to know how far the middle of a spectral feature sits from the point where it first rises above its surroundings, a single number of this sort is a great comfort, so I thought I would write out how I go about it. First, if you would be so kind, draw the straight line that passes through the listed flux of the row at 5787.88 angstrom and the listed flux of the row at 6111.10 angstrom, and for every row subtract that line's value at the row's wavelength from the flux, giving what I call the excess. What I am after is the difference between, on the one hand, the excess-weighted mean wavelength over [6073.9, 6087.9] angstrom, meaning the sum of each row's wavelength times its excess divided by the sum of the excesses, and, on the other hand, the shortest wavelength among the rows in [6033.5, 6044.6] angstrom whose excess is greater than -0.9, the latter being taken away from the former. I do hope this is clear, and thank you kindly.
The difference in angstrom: 48.1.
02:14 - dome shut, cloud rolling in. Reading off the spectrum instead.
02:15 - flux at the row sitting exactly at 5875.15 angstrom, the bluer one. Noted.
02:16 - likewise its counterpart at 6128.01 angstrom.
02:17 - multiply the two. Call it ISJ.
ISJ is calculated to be 462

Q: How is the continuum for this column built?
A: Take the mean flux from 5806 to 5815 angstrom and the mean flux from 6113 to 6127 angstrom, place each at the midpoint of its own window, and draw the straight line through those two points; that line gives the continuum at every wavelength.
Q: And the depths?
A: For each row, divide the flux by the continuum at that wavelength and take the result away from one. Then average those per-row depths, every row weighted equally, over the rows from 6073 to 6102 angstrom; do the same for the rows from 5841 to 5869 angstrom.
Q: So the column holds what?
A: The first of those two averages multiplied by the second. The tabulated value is -0.0040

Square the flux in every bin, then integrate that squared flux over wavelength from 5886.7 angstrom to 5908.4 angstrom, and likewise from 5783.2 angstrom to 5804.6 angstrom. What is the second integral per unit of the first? 2.5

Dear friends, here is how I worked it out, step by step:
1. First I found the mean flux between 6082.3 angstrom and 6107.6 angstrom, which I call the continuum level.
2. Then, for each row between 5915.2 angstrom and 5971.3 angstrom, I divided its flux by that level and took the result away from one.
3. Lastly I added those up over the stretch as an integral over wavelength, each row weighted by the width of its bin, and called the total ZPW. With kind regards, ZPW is 4.0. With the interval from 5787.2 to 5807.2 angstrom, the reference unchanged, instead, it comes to 0.2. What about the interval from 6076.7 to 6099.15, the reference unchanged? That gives -0.3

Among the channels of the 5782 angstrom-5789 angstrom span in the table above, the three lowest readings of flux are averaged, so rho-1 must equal 20.9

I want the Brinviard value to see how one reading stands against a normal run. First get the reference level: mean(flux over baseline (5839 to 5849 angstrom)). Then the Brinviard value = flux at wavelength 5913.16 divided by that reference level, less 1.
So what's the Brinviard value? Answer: -0.09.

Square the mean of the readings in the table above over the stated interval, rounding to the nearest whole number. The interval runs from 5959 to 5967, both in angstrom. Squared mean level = 475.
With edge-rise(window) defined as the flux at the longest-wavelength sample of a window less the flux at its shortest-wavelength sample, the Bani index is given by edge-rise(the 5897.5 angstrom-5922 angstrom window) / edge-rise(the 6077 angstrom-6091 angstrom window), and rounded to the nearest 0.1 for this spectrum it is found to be -41.5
